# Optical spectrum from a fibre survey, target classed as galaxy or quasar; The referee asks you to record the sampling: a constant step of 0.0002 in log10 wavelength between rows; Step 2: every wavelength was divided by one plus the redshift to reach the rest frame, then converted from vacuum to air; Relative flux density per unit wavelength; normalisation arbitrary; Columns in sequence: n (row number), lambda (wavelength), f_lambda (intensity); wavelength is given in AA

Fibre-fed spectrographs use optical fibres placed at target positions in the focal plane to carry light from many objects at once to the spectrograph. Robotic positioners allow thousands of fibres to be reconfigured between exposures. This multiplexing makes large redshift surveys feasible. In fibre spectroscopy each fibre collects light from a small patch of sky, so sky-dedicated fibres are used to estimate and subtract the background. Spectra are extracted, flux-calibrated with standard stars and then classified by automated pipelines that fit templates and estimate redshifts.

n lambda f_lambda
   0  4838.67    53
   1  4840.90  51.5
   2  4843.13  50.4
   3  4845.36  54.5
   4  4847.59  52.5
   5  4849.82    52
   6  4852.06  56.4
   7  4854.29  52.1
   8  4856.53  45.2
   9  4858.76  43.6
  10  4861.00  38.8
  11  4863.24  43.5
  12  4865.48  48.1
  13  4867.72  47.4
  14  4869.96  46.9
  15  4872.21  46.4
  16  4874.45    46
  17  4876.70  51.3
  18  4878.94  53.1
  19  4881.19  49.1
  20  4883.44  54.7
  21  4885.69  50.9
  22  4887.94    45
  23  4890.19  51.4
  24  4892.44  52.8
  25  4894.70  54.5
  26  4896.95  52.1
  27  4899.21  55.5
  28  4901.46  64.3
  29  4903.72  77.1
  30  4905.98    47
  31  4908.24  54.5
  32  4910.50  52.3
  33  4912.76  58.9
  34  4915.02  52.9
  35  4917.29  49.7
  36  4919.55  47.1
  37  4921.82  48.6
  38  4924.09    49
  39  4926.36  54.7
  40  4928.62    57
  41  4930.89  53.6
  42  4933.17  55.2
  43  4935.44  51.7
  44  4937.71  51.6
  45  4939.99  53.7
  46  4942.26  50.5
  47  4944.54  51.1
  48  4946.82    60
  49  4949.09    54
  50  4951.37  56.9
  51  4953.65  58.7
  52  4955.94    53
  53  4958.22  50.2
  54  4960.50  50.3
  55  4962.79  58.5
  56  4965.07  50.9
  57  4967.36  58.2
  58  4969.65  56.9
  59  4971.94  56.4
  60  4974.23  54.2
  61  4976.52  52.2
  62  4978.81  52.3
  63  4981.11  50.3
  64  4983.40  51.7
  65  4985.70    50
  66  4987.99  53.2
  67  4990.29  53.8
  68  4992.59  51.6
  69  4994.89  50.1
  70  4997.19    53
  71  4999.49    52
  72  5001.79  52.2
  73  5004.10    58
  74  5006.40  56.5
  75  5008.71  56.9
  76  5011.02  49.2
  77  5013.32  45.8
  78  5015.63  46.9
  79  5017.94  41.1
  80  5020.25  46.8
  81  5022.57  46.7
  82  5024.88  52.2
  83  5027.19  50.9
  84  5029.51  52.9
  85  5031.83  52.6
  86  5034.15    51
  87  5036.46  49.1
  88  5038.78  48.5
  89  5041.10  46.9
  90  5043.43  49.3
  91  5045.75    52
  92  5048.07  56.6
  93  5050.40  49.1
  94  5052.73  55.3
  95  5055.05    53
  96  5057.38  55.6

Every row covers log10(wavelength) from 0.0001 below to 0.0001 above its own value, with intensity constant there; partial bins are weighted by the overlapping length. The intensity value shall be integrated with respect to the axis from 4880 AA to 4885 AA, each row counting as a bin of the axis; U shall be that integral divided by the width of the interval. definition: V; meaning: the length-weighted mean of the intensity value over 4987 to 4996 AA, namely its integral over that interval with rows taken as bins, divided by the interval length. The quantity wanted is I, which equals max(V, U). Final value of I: 52.1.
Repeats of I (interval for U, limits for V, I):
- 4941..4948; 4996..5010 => 54.7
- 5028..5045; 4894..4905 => 60.8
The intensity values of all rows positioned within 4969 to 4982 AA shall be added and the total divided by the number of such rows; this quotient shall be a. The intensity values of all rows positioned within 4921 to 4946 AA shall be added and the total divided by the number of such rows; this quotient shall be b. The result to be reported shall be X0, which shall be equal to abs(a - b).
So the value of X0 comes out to 1.3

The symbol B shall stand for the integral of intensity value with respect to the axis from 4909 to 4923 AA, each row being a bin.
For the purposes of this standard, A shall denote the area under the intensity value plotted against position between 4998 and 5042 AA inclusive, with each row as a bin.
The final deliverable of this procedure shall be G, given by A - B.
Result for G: 1493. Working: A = 2216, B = 723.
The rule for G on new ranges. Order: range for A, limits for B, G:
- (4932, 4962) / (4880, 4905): 230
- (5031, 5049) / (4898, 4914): -23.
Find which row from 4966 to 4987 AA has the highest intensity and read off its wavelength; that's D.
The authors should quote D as 4967.36 AA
